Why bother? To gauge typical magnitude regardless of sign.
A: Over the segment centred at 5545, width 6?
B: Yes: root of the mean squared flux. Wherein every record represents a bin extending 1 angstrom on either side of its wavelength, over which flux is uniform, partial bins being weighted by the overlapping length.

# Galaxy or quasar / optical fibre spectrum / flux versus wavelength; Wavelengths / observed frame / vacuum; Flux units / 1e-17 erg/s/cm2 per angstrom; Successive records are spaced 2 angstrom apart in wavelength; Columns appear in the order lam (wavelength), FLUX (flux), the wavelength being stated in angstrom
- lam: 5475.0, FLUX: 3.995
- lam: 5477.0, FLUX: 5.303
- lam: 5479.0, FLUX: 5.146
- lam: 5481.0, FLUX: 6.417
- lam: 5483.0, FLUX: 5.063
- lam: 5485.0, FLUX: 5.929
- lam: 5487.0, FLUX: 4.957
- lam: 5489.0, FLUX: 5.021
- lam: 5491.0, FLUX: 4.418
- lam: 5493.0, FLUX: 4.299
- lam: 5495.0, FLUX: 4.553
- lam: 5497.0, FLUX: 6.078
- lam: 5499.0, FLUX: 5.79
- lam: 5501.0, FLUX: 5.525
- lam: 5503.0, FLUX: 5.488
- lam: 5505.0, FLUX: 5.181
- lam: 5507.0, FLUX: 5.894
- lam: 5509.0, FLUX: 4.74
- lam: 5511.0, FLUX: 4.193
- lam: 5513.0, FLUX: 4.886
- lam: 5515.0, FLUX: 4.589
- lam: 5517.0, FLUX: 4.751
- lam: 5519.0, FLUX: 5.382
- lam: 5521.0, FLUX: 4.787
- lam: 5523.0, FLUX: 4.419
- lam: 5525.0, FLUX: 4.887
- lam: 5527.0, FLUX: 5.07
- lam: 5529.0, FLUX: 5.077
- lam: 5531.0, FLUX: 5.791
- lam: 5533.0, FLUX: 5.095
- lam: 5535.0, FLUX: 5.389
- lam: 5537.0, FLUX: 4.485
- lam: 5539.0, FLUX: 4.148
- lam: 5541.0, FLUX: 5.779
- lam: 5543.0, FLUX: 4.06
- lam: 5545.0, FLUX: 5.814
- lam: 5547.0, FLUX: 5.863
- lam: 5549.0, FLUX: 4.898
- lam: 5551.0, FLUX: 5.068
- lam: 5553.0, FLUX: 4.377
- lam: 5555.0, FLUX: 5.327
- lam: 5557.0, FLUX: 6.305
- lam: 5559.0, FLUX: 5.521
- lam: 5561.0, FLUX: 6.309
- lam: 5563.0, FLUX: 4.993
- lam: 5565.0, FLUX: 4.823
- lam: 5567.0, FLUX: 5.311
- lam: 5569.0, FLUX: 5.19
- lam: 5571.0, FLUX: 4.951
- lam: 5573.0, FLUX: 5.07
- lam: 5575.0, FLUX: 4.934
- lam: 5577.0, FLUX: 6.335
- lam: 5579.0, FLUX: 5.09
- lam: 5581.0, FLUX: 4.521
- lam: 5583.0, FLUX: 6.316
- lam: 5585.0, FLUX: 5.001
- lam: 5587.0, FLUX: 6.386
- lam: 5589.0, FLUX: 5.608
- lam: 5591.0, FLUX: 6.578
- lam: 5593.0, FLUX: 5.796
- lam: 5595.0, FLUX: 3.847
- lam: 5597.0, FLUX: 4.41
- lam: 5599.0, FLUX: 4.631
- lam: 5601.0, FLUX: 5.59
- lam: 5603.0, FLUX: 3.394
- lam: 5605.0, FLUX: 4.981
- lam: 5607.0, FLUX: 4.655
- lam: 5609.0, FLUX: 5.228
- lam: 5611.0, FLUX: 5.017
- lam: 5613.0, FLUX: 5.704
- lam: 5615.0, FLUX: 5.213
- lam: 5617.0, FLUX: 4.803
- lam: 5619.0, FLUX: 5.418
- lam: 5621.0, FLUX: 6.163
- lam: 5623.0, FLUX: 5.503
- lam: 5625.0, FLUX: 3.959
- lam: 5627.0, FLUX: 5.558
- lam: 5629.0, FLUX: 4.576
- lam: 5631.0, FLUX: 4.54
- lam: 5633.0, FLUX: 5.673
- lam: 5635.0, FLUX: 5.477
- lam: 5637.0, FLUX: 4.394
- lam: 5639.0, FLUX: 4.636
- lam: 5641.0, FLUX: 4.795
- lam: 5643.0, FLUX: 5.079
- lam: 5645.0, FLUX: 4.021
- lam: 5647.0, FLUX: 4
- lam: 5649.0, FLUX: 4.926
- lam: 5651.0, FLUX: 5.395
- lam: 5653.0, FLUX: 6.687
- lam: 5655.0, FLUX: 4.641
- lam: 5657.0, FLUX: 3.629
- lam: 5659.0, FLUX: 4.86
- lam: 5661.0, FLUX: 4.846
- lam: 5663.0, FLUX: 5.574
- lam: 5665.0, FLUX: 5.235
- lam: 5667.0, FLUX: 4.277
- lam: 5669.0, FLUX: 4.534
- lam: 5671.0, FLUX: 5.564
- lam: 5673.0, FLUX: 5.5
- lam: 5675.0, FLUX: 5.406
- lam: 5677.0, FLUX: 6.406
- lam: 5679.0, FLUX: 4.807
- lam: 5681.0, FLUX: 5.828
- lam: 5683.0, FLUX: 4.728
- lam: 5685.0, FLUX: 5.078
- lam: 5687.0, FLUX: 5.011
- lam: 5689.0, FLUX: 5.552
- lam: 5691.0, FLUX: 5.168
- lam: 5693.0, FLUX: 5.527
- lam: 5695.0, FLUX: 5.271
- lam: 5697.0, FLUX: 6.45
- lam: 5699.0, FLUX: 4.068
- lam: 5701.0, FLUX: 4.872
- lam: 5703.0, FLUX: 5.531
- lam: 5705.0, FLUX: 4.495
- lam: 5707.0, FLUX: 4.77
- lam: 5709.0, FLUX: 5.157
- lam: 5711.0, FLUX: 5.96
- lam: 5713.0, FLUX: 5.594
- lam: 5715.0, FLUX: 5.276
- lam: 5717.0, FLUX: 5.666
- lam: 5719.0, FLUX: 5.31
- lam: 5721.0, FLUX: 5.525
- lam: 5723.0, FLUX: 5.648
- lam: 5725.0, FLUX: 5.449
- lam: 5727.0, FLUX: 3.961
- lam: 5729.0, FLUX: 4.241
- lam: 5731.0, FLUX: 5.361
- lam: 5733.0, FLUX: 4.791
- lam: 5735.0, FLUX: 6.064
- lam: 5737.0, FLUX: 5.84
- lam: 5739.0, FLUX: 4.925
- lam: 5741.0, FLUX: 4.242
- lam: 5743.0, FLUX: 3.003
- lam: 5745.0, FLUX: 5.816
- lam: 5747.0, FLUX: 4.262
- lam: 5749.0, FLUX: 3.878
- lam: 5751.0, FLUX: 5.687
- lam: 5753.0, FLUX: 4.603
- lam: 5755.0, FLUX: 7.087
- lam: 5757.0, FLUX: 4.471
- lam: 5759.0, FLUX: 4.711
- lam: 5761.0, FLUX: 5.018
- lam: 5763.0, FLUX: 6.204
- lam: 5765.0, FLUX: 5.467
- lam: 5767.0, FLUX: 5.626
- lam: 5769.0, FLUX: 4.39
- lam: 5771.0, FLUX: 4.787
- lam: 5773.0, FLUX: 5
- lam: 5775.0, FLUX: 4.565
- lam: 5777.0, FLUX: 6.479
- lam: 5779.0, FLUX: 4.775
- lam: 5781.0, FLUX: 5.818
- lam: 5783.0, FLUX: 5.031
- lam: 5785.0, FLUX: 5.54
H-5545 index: 5.31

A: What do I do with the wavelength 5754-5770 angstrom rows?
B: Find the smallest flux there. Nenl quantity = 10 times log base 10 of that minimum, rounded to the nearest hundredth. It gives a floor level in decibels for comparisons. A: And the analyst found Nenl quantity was 6.42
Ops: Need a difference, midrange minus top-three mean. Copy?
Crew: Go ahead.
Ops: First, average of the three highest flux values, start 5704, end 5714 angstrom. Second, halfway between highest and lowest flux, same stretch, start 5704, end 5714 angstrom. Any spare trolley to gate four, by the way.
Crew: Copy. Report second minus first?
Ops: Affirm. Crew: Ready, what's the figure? -0.34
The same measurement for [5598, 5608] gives -0.58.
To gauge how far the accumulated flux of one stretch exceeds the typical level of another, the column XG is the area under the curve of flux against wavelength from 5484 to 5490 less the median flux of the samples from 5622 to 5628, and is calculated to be 26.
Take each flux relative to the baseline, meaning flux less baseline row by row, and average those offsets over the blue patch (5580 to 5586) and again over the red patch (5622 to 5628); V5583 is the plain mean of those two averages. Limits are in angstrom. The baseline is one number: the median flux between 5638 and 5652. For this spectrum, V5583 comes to 0.35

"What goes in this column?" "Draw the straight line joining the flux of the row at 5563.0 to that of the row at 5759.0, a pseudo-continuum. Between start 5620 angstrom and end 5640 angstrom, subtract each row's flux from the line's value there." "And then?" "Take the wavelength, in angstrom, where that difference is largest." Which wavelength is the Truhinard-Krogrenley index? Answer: 5625.0 angstrom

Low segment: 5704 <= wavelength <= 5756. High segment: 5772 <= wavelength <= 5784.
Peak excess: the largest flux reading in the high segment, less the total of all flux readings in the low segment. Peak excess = -126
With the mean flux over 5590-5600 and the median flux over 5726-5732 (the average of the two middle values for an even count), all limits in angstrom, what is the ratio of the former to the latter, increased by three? 4.19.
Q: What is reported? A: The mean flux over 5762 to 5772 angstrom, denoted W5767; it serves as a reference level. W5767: 5.29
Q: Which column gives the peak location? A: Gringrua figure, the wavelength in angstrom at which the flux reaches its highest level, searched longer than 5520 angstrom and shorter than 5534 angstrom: 5531.0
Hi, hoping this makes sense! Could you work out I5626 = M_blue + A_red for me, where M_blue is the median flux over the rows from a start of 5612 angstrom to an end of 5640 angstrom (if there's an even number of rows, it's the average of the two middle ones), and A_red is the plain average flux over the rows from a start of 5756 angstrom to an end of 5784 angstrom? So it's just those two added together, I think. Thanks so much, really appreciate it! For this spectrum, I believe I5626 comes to 10.5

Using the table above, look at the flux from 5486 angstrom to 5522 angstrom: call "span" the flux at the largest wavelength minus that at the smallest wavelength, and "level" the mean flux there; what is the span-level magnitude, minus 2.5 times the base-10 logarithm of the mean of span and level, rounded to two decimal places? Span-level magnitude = -0.96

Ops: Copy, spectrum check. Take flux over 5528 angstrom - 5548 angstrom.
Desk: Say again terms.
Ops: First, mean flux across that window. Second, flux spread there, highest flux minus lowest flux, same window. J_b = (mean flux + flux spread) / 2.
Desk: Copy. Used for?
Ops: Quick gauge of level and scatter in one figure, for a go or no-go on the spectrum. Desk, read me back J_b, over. 3.48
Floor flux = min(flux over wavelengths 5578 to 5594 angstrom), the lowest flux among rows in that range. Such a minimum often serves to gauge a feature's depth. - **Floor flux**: 4.521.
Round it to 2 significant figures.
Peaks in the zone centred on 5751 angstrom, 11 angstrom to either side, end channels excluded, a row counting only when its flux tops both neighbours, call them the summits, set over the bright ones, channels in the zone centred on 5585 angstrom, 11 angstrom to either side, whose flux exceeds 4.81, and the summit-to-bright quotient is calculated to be 0.33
